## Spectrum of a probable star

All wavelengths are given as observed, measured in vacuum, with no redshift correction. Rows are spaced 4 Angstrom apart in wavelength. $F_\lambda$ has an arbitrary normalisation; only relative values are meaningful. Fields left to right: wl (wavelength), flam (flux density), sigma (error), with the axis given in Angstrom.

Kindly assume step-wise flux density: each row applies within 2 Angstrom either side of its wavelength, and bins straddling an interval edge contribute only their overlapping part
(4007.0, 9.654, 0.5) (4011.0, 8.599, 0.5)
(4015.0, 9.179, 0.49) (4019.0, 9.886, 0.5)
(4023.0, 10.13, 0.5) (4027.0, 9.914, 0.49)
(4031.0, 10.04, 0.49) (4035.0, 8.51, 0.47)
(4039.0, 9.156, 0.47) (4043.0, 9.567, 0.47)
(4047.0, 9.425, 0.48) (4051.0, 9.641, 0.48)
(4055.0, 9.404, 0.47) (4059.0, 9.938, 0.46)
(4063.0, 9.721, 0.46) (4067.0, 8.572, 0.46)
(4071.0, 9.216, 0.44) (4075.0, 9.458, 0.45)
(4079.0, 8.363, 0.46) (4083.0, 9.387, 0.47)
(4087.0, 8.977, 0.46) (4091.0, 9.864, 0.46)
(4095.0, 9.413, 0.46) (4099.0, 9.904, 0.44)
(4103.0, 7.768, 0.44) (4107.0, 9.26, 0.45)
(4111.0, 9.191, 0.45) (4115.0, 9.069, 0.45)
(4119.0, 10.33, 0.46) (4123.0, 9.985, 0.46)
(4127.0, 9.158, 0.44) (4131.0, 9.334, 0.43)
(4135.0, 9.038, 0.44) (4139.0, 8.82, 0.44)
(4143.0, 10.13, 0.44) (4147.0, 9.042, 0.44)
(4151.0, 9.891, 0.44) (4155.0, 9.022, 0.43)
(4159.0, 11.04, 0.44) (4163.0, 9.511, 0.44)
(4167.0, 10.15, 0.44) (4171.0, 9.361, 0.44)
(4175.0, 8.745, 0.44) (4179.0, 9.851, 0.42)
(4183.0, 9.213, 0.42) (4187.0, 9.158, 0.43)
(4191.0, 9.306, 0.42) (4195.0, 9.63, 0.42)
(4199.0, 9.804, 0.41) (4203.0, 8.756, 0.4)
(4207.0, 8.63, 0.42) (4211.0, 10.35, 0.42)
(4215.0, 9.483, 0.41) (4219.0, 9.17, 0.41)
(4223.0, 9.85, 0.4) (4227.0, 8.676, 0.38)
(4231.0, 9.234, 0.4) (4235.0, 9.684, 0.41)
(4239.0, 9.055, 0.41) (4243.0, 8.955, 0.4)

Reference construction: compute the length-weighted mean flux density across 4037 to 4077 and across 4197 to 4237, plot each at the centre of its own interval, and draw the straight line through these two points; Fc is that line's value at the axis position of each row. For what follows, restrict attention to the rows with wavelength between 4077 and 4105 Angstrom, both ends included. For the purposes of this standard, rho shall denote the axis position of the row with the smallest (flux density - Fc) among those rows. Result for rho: 4103.0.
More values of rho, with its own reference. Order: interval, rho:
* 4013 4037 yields 4035.0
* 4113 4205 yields 4175.0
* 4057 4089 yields 4079.0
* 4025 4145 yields 4103.0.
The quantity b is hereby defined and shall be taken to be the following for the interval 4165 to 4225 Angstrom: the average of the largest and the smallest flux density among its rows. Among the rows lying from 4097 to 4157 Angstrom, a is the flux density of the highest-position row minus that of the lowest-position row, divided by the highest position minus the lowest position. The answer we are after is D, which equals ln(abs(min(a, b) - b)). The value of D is 2.25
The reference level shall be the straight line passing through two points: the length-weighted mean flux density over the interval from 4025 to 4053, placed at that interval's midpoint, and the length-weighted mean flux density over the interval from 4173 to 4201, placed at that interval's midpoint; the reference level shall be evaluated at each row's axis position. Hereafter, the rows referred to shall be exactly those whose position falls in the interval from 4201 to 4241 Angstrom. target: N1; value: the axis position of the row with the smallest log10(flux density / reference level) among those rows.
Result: 4207.0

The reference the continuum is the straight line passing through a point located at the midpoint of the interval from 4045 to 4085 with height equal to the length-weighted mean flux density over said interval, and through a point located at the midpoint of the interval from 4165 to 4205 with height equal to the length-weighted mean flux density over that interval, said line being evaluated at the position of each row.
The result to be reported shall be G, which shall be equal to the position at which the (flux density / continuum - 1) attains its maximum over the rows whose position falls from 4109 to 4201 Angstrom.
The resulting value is 4159.0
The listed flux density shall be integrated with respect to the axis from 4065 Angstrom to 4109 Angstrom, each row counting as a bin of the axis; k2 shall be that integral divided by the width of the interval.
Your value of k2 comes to 9.11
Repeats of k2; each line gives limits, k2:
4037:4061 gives 9.52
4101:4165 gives 9.41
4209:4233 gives 9.46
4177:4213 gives 9.41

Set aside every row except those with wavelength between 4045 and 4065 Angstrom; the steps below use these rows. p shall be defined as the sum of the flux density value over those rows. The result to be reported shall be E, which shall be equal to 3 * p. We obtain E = 144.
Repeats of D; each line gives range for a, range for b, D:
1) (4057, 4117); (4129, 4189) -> 2.29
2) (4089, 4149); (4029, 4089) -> 2.22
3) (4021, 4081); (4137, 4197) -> 2.29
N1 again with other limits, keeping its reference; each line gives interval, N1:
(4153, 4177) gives 4175.0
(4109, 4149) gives 4139.0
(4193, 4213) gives 4207.0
